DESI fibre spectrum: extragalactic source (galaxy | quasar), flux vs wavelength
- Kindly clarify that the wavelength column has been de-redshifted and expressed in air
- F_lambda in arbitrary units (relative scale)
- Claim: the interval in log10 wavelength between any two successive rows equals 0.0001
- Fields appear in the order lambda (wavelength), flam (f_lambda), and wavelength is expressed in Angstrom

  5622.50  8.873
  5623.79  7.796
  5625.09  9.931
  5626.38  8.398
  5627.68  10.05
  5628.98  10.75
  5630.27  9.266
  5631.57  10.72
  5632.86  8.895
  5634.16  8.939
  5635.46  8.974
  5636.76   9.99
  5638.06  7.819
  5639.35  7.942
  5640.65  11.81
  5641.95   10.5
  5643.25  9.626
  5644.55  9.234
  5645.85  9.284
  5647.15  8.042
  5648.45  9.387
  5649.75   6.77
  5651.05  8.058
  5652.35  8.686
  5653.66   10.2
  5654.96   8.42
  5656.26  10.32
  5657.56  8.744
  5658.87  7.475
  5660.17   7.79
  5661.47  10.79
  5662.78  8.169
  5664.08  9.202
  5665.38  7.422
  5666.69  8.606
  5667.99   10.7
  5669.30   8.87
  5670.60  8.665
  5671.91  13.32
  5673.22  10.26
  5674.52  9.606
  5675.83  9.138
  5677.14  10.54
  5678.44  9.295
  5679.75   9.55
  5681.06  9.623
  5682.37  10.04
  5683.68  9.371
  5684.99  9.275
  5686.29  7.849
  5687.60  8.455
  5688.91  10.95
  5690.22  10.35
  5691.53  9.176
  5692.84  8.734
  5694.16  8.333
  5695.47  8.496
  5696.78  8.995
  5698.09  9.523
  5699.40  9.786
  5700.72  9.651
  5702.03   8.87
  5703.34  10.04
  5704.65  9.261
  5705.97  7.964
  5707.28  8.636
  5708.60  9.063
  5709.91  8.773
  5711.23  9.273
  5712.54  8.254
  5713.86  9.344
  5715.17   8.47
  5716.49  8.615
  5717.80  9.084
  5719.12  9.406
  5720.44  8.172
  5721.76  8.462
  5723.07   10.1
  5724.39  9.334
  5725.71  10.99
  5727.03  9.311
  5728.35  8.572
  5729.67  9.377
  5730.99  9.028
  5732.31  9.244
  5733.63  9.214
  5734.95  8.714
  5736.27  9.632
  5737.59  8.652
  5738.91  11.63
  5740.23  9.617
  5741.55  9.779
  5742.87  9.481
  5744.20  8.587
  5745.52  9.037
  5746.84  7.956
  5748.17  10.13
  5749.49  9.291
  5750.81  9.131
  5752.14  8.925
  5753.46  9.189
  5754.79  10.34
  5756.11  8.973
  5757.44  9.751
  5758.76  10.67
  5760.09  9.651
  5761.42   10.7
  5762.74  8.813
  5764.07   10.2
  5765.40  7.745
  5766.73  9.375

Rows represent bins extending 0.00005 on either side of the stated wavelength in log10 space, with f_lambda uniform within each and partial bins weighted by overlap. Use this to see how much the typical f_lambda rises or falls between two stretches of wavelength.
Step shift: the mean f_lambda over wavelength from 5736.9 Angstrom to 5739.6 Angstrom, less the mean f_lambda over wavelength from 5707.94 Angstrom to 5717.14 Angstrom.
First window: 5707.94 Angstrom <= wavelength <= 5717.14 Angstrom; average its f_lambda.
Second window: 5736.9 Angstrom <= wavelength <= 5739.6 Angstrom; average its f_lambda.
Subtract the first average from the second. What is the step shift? 1.3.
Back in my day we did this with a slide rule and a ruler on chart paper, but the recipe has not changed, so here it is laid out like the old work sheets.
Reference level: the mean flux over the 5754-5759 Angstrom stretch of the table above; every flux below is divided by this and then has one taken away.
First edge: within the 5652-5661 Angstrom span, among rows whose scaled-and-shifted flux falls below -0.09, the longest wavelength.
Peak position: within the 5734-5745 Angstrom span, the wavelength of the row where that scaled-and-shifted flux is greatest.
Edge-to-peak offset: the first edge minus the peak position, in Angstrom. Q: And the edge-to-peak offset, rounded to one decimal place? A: -78.7 Angstrom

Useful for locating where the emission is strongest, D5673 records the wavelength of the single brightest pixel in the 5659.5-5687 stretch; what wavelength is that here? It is 5671.91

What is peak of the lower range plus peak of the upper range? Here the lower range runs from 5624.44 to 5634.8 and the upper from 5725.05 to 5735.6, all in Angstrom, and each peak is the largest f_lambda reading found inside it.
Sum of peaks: 21.7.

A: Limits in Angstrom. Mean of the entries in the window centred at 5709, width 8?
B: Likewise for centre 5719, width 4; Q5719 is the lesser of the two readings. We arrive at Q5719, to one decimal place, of 8.7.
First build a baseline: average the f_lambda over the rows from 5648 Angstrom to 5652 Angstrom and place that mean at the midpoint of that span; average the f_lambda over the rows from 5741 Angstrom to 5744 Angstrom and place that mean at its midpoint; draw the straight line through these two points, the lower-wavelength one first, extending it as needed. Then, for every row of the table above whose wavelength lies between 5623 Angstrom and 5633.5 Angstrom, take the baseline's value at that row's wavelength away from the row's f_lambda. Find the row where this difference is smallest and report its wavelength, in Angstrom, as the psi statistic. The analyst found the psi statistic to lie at 5623.79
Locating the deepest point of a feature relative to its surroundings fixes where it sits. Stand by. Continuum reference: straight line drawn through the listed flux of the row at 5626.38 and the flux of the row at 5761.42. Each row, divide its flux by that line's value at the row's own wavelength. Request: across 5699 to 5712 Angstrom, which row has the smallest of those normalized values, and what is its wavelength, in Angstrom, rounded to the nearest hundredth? 5705.97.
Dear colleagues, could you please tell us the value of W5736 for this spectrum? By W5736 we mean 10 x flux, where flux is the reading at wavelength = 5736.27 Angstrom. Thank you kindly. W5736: 96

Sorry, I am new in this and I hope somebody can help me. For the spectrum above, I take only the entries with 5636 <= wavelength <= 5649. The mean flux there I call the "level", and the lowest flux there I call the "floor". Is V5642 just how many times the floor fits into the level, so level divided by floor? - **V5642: 1.20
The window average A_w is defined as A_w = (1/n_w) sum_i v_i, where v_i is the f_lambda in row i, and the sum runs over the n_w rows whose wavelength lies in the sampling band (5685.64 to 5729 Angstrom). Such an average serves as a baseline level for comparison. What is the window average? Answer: 9.1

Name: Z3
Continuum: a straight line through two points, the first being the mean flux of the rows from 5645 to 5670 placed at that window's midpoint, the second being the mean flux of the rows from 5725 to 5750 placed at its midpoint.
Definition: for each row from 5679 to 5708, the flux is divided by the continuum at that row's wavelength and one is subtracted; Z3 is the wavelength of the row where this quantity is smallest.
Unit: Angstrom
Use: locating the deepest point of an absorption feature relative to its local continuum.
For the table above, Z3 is 5705.97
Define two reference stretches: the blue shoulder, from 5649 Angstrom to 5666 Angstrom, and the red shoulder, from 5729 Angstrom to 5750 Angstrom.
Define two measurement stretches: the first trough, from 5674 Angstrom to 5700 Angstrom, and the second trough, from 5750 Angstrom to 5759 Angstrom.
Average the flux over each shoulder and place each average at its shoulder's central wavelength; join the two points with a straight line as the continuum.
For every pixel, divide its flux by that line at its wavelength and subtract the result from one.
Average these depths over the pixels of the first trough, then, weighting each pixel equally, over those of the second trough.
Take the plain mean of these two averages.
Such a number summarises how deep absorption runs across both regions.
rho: -0.03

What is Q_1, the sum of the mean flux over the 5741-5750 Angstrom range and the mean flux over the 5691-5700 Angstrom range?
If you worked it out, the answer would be 18.2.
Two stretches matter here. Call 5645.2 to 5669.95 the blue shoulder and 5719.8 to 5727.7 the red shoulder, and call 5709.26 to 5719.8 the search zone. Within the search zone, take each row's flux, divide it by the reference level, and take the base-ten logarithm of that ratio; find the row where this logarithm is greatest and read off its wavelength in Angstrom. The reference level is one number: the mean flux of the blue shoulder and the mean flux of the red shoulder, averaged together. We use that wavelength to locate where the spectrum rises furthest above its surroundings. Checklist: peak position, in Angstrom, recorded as 5719.12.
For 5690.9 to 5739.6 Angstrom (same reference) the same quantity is 5738.91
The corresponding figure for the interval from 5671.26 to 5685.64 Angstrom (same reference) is 5671.91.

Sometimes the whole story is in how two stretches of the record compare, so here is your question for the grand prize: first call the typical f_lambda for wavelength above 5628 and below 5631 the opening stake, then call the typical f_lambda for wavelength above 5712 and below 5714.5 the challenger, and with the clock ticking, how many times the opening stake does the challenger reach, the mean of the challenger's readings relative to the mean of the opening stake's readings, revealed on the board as 0.88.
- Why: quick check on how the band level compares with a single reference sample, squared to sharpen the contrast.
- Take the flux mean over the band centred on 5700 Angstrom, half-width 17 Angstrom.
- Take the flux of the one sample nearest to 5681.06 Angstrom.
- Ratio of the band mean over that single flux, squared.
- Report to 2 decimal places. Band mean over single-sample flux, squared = 0.89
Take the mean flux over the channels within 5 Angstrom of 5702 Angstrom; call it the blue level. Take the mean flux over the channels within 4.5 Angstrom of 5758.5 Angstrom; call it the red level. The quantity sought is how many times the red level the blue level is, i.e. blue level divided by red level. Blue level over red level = 0.94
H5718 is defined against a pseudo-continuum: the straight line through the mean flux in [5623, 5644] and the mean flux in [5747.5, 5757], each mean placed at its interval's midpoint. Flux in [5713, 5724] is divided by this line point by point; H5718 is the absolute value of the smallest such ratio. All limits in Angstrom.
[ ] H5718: 0.87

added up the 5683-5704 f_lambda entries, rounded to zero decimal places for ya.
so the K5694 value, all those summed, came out 148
